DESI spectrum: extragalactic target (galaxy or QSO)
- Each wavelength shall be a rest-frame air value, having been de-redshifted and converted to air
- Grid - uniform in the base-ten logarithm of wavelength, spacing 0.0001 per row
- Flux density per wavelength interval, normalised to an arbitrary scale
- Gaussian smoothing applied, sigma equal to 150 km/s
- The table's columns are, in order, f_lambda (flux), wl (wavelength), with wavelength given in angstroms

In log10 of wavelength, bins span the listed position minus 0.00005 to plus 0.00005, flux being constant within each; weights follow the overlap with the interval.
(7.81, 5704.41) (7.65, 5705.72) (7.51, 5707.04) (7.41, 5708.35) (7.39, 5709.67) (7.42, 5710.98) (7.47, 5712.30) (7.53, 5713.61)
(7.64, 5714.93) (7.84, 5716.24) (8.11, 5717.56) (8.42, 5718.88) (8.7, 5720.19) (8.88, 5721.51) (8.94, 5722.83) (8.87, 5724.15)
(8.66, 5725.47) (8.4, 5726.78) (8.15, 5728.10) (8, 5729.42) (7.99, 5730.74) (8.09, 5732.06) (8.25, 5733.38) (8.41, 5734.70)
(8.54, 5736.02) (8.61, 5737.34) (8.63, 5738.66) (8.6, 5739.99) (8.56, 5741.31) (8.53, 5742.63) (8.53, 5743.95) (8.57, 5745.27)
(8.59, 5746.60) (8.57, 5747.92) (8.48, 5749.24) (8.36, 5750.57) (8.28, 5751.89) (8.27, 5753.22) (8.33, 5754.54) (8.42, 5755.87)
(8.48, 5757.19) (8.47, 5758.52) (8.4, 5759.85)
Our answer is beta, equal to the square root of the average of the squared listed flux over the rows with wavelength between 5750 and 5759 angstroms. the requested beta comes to 8.37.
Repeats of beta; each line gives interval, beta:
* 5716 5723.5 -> 8.49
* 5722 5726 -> 8.82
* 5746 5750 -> 8.55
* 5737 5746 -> 8.58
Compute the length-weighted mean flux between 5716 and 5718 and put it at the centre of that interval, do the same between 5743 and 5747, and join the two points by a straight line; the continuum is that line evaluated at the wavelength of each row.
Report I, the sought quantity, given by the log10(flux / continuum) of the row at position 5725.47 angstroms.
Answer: 0.026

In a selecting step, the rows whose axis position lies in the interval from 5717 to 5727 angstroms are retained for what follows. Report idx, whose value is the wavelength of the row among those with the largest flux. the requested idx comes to 5722.83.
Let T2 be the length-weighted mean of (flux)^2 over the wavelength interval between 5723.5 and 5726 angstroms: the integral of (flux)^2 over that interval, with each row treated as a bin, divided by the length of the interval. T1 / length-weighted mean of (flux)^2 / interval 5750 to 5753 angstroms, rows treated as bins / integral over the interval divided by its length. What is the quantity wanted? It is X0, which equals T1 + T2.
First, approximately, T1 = 69.1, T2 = 77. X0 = 146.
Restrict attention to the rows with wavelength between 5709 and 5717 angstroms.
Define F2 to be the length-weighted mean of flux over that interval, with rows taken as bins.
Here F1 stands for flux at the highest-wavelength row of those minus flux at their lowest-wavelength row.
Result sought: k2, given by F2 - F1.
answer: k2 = 7.1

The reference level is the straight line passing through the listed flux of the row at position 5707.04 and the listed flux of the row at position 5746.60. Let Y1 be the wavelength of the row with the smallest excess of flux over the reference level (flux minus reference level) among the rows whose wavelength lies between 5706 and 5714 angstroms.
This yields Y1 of 5710.98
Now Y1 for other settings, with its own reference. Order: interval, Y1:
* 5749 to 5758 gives 5753.22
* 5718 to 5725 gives 5718.88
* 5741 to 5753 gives 5751.89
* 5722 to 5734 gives 5730.74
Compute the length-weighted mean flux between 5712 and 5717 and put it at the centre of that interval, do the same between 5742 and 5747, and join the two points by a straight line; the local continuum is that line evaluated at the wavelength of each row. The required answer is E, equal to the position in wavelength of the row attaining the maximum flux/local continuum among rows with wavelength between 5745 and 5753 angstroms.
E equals 5745.27 angstroms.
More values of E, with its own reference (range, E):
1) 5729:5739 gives 5737.34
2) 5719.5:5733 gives 5722.83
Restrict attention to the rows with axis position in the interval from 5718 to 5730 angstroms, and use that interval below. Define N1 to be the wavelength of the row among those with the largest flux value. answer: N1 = 5722.83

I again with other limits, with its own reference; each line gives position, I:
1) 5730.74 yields -0.014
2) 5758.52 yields -0.018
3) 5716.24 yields -0.007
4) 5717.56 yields 0.007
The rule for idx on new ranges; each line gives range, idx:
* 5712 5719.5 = 5718.88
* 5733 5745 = 5738.66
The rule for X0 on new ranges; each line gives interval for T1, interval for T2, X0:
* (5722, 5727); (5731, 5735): 144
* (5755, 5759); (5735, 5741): 145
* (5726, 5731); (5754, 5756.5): 137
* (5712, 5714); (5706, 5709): 112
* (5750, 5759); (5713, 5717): 129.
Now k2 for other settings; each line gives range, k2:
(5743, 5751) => 8.7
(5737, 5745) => 8.7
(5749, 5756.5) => 8.4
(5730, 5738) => 7.7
